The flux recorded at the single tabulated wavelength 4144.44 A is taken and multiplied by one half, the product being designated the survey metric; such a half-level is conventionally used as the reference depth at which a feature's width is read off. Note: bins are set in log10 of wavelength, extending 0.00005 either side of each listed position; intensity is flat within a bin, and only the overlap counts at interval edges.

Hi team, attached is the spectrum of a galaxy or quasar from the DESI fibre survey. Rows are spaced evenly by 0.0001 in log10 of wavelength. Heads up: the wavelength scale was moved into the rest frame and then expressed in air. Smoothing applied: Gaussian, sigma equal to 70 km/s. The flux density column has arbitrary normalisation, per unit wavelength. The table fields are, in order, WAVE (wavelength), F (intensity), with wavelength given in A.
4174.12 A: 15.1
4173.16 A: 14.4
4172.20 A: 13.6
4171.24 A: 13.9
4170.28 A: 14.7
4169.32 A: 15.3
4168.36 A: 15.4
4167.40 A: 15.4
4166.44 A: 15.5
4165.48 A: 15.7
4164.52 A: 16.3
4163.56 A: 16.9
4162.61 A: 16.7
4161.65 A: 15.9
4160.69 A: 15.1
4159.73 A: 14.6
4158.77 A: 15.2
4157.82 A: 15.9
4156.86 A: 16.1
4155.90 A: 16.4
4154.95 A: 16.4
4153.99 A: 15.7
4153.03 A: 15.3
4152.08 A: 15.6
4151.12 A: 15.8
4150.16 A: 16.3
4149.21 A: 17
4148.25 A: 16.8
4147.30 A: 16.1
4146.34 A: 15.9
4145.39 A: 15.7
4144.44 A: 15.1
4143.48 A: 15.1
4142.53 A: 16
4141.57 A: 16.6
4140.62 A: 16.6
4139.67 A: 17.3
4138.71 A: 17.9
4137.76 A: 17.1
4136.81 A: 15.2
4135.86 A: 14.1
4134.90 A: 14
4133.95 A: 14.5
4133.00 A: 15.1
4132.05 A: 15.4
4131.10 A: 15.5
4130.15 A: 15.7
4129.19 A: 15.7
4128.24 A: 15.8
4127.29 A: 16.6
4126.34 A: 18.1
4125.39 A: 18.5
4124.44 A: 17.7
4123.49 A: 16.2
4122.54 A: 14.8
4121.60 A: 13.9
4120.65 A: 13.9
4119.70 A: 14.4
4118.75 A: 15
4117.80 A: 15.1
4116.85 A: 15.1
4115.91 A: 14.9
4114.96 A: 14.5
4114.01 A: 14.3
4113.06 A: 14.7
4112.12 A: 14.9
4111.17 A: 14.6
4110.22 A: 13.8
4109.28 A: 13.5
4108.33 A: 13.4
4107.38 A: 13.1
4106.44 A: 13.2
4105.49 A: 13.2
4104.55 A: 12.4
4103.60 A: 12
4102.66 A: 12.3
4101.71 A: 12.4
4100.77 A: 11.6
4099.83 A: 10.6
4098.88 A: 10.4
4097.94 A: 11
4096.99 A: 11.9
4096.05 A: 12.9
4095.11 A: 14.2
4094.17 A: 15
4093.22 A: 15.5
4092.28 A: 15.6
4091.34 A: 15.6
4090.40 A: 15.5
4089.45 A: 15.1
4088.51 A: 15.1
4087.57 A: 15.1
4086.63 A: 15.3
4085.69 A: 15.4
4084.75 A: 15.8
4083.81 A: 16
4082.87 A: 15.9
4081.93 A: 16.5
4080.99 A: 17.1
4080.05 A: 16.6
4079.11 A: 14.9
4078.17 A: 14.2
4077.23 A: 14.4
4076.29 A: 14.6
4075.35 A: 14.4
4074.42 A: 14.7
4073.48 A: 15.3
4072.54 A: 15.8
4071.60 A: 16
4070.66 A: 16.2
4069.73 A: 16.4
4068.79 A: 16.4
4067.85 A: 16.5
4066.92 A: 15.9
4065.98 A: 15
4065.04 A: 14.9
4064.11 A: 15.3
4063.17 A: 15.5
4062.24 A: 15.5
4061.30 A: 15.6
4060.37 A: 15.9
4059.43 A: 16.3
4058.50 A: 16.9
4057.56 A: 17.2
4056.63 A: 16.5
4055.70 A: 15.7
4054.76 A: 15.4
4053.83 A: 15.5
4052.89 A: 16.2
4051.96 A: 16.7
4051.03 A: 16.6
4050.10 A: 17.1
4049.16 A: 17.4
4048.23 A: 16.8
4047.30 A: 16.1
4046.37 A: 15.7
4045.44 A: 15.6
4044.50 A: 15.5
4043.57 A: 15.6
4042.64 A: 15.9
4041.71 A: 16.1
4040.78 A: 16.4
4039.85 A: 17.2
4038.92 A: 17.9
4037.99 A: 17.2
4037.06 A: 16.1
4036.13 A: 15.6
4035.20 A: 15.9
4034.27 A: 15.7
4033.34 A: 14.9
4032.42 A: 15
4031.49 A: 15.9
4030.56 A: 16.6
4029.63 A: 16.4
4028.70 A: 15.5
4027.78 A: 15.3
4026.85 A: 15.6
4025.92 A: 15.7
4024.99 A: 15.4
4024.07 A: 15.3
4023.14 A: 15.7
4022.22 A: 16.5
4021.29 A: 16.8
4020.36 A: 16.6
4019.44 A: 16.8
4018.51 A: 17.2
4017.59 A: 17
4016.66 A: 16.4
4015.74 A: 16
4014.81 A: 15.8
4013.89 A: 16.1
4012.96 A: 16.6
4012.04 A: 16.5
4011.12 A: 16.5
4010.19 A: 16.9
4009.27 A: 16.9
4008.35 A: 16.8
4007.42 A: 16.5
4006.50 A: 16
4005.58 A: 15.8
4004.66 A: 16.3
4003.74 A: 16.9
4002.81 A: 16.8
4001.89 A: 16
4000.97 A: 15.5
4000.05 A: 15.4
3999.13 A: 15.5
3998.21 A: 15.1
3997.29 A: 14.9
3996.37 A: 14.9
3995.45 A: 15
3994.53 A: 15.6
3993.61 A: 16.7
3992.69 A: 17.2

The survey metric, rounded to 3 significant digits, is 7.55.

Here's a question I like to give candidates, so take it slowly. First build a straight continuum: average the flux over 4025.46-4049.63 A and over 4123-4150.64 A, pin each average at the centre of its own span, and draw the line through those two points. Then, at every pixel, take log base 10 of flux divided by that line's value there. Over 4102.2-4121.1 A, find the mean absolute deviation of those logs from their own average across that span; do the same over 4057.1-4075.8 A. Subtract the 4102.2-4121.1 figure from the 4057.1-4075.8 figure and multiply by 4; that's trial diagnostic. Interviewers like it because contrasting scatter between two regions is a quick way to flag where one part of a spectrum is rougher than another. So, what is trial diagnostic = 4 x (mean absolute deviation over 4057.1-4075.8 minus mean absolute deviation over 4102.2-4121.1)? -0.04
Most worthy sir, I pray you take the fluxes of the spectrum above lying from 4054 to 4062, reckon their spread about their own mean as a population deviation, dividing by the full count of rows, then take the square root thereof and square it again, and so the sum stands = 0.61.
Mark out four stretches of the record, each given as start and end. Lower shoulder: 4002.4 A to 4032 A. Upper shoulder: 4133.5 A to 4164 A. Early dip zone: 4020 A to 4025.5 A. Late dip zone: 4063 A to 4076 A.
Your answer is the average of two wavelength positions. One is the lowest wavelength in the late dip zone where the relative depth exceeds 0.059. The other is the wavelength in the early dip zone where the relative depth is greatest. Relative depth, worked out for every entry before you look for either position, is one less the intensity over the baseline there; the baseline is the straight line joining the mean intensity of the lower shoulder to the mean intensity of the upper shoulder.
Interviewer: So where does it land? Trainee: 4044.6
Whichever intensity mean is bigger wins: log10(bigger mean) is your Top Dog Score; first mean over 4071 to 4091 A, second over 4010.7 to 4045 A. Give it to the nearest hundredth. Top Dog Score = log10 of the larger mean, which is 1.21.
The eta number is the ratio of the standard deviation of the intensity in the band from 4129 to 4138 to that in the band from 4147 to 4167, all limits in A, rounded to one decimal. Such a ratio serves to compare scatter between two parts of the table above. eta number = 1.4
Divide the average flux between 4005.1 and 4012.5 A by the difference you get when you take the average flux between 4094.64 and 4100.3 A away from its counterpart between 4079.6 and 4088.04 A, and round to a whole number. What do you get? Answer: 4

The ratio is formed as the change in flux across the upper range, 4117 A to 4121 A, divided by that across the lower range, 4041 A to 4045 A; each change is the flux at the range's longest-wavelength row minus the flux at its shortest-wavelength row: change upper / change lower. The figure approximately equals 2.0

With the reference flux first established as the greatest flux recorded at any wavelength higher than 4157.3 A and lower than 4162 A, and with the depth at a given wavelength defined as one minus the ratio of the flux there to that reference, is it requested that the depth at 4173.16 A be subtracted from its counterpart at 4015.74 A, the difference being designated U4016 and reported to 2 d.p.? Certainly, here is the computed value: -0.10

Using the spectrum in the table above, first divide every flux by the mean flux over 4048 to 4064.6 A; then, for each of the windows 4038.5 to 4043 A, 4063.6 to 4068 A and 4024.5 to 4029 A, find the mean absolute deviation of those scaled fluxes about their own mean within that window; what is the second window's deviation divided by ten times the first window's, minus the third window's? 0.07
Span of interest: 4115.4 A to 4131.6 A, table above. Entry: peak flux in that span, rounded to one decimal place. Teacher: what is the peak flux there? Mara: 18.5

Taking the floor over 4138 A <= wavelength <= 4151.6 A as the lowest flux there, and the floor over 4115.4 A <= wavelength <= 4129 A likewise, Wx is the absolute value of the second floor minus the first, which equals 1.2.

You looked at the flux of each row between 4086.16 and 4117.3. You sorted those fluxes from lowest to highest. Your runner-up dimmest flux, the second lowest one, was 10.6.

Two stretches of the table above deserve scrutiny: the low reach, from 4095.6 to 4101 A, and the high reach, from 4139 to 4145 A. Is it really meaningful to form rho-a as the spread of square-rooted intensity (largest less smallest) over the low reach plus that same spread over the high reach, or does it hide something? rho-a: 0.64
